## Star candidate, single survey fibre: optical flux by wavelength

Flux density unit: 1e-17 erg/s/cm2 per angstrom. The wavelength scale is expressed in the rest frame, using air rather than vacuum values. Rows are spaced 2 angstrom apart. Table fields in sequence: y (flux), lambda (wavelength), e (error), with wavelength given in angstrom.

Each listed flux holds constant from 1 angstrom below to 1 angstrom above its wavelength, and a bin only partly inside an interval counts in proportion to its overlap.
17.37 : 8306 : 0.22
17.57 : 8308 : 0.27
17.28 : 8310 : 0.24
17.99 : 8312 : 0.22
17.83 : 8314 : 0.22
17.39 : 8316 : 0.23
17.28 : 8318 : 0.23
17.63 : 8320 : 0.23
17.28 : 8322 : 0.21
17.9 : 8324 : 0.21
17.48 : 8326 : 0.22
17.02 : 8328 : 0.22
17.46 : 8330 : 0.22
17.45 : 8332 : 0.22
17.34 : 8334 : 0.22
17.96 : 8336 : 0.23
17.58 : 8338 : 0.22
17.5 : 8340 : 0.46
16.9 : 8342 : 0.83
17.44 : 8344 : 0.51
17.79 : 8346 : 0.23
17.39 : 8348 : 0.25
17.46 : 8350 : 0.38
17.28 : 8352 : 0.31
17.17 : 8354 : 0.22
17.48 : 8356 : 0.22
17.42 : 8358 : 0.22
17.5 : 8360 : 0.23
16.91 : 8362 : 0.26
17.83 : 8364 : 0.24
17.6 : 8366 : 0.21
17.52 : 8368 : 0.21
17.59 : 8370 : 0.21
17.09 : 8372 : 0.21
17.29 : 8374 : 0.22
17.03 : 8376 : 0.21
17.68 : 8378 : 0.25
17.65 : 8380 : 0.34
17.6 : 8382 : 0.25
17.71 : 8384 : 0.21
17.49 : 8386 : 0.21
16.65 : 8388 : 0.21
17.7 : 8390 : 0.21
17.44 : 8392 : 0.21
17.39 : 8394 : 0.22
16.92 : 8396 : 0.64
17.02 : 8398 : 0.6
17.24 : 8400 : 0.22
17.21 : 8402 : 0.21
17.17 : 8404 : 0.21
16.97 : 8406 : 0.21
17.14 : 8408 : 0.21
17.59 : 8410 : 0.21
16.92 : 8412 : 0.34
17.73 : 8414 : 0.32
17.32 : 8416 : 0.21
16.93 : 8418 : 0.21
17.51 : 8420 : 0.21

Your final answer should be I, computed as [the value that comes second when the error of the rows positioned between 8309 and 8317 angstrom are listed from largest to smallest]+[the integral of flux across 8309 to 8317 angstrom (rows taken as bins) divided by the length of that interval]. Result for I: 17.85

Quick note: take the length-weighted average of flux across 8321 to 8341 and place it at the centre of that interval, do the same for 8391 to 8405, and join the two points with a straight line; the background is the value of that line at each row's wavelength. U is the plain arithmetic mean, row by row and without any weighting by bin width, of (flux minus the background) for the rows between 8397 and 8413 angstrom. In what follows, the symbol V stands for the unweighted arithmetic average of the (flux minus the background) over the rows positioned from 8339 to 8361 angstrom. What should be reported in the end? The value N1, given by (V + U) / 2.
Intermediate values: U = -0.010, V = -0.02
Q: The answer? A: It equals -0.01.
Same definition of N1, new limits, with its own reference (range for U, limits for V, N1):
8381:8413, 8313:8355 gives 0.01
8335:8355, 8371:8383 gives 0.06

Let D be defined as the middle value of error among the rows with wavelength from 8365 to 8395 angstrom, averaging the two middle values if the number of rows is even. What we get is 0.210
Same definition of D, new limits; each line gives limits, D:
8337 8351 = 0.380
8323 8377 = 0.220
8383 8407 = 0.210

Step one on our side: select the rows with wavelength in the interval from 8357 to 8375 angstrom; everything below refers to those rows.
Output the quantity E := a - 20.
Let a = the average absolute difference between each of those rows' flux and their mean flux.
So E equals -19.79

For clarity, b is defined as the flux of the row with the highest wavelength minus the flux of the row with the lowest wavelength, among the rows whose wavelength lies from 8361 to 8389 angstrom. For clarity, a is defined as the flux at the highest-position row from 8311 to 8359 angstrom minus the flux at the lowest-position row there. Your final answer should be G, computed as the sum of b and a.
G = -0.8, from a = -0.57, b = -0.26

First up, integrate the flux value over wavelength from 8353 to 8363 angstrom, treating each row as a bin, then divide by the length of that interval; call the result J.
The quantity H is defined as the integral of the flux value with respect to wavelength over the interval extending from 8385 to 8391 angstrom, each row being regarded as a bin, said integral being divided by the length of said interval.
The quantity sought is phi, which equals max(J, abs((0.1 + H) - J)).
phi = 17.30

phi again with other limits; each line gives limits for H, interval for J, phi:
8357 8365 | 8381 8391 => 17.43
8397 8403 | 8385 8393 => 17.32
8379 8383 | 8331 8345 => 17.45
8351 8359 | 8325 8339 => 17.47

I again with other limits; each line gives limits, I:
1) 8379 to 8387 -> 17.86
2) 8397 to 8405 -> 17.38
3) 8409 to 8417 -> 17.71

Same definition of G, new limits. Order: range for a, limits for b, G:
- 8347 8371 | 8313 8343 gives -0.7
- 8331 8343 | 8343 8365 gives -0.2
